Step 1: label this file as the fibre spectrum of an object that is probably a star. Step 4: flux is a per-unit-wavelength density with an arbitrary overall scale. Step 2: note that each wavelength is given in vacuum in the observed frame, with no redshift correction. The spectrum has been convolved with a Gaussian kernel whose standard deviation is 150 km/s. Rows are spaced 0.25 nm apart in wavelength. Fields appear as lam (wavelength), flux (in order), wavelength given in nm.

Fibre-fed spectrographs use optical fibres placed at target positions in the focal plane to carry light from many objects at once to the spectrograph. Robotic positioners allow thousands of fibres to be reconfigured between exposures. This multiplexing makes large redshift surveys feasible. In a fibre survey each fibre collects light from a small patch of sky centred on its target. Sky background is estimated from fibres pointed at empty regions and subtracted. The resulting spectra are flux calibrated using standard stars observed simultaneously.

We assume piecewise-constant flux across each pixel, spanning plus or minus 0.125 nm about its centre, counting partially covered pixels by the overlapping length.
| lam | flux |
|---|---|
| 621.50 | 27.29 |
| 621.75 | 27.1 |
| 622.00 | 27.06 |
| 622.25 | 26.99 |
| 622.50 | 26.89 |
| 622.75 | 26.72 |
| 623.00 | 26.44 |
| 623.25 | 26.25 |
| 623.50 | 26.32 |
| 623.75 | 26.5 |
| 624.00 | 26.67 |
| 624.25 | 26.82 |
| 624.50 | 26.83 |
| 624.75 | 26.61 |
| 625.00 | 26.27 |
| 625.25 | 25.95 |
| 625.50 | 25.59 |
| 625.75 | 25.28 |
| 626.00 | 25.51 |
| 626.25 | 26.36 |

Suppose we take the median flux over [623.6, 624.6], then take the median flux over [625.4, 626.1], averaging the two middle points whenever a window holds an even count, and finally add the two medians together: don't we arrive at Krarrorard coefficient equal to 52.3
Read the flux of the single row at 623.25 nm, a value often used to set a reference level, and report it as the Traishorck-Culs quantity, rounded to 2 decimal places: 26.25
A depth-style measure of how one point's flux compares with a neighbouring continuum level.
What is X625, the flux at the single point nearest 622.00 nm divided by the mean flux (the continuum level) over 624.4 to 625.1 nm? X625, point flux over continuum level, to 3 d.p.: 1.018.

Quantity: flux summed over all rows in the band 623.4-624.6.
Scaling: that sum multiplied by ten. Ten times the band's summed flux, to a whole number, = 1331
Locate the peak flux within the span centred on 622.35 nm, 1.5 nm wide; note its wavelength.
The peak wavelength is 621.75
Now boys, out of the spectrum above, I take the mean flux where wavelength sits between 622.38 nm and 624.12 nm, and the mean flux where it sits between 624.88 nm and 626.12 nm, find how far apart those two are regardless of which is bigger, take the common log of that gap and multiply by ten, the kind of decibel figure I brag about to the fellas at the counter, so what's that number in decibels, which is -1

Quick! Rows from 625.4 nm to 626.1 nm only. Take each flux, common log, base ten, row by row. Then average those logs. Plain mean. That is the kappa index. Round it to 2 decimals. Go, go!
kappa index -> 1.41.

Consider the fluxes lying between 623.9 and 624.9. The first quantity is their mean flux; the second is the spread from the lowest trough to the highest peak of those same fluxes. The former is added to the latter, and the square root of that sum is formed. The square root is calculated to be 5.19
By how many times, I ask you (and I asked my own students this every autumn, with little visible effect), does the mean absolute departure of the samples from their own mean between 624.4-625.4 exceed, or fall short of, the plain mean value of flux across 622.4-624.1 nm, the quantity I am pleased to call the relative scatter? 0.0115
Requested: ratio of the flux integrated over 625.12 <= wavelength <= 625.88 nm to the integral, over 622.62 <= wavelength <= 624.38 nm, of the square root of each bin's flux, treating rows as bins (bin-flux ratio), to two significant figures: 2.1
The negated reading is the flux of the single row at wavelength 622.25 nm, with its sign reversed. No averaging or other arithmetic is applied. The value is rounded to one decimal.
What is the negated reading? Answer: -27.0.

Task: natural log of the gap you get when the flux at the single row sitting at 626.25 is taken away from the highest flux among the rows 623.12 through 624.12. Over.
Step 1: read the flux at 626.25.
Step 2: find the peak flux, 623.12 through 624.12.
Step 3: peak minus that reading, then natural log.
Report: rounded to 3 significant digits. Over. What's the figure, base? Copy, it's -1.17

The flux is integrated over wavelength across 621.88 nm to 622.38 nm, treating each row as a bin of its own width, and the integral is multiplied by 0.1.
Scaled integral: 1.35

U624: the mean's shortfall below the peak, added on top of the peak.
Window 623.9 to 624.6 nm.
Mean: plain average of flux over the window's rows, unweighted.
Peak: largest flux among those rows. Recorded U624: 26.9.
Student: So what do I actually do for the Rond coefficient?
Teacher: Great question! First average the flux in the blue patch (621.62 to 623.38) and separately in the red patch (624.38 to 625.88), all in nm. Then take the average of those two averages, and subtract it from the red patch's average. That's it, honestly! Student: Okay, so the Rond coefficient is -0.35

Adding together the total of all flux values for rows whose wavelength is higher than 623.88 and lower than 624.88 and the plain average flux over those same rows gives 134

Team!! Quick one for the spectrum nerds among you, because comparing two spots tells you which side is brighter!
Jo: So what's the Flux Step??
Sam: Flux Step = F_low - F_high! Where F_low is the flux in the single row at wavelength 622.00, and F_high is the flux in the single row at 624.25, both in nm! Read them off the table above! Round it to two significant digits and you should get 0.24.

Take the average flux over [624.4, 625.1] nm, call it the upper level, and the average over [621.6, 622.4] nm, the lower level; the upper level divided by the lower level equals 0.98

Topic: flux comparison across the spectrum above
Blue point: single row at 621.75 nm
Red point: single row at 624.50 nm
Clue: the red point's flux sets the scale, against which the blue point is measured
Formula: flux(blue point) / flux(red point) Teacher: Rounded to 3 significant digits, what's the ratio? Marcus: 1.01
